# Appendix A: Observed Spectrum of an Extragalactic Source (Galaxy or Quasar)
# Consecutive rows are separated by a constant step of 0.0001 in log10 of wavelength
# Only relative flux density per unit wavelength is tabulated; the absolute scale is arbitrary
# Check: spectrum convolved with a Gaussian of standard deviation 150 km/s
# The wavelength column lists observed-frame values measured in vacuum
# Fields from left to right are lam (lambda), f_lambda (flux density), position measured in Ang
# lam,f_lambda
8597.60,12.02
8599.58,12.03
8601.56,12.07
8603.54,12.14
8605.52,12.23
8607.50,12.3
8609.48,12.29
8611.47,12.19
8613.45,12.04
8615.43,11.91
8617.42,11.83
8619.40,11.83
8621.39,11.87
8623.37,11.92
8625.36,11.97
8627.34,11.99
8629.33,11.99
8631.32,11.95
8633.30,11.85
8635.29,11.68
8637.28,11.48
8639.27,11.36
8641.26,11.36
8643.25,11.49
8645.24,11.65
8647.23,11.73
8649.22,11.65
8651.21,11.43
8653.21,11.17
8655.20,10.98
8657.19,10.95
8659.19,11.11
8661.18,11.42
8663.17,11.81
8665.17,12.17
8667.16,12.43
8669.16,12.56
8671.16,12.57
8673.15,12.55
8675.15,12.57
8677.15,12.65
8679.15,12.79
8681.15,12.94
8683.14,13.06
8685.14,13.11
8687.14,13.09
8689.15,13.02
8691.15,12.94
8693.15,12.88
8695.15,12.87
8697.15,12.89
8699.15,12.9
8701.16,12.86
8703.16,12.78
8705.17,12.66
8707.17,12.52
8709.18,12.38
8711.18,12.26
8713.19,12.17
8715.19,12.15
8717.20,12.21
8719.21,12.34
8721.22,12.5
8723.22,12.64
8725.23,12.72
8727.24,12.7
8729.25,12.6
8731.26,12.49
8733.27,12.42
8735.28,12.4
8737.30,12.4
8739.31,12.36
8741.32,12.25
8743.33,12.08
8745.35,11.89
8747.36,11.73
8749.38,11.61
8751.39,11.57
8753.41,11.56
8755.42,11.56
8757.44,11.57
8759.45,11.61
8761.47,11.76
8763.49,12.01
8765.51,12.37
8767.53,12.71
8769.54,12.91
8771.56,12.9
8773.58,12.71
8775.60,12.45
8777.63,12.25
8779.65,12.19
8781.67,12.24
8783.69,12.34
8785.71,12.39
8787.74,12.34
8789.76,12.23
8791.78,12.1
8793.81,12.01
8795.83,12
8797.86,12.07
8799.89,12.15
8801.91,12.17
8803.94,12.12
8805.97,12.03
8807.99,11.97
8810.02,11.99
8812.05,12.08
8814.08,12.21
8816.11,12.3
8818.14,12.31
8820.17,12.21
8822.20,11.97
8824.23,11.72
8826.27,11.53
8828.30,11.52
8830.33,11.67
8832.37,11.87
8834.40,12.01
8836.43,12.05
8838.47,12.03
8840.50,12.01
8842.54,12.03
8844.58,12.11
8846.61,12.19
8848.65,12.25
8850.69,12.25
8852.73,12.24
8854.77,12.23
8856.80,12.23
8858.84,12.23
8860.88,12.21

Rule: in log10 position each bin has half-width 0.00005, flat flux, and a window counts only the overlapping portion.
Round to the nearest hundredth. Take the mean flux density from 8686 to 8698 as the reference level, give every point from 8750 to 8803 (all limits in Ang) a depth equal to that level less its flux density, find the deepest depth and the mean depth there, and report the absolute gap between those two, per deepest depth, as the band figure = 0.43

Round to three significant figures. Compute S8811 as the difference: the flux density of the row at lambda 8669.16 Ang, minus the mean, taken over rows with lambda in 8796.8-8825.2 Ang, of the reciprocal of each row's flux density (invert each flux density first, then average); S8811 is 12.5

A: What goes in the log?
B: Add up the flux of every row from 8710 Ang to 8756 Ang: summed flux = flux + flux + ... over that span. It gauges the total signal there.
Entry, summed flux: 281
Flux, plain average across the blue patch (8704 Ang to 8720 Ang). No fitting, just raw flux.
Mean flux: 12.3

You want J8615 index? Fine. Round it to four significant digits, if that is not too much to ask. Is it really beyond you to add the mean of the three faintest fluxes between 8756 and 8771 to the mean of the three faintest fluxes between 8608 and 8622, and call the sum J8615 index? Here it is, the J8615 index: 23.49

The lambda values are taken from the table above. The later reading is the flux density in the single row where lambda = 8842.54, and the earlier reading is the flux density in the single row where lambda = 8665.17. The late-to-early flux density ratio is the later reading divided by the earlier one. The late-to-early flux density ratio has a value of 0.99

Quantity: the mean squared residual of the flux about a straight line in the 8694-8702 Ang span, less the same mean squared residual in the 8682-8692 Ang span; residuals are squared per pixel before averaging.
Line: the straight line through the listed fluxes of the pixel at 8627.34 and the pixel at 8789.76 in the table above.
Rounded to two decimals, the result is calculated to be -0.32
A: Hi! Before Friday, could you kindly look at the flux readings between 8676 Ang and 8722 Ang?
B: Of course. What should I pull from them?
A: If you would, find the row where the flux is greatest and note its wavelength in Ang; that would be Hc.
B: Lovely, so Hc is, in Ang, 8685.14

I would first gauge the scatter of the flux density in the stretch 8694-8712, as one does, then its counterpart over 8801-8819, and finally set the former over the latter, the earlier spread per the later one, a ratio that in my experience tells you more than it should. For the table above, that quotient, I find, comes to 1.9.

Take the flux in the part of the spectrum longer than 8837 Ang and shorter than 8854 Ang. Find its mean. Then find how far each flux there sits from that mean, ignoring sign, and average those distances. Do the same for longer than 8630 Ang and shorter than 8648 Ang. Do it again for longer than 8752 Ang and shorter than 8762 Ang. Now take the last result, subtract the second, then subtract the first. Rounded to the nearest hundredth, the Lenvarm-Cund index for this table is -0.21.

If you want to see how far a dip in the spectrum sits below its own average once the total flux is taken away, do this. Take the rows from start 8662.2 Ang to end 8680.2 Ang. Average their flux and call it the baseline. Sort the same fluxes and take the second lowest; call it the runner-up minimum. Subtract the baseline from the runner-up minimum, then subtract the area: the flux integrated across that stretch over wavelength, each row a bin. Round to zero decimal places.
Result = -224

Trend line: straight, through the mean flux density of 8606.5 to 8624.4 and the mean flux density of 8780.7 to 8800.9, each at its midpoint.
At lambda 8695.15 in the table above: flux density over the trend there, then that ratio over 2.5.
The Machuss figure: 0.43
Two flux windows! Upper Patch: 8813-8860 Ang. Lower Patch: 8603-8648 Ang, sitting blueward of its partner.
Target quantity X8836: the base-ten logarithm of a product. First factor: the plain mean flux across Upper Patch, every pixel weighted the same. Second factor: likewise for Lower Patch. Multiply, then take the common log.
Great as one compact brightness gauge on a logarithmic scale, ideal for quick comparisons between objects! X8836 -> 2.16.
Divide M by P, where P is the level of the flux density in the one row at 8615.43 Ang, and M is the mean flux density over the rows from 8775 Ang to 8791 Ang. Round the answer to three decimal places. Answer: 1.033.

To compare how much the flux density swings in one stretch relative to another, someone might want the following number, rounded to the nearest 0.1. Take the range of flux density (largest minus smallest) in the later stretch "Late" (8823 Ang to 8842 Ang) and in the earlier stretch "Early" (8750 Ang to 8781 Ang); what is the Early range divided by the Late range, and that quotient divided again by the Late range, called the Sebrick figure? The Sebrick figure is 4.8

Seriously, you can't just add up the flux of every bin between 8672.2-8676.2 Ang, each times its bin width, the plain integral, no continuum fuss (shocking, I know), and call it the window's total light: 50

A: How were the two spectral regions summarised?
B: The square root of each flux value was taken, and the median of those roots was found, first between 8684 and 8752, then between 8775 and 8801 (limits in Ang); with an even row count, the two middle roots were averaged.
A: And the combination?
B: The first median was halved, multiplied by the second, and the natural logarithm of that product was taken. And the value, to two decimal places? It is 1.82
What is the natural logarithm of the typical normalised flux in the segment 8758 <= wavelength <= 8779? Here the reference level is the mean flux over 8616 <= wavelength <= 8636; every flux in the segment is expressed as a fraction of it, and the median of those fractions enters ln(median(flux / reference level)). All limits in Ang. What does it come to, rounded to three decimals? 0.043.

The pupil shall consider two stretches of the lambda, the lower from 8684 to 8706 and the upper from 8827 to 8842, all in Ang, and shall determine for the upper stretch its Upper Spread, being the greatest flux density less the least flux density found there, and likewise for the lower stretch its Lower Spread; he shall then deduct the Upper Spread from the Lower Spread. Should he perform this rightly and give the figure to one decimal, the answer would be -0.1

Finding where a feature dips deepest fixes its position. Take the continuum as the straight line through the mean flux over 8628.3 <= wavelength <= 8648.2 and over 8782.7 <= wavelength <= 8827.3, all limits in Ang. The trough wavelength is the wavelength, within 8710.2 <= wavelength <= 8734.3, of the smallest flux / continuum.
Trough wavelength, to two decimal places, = 8715.19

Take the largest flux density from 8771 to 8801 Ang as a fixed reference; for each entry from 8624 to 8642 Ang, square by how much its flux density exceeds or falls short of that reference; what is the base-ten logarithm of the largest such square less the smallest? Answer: 0.19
